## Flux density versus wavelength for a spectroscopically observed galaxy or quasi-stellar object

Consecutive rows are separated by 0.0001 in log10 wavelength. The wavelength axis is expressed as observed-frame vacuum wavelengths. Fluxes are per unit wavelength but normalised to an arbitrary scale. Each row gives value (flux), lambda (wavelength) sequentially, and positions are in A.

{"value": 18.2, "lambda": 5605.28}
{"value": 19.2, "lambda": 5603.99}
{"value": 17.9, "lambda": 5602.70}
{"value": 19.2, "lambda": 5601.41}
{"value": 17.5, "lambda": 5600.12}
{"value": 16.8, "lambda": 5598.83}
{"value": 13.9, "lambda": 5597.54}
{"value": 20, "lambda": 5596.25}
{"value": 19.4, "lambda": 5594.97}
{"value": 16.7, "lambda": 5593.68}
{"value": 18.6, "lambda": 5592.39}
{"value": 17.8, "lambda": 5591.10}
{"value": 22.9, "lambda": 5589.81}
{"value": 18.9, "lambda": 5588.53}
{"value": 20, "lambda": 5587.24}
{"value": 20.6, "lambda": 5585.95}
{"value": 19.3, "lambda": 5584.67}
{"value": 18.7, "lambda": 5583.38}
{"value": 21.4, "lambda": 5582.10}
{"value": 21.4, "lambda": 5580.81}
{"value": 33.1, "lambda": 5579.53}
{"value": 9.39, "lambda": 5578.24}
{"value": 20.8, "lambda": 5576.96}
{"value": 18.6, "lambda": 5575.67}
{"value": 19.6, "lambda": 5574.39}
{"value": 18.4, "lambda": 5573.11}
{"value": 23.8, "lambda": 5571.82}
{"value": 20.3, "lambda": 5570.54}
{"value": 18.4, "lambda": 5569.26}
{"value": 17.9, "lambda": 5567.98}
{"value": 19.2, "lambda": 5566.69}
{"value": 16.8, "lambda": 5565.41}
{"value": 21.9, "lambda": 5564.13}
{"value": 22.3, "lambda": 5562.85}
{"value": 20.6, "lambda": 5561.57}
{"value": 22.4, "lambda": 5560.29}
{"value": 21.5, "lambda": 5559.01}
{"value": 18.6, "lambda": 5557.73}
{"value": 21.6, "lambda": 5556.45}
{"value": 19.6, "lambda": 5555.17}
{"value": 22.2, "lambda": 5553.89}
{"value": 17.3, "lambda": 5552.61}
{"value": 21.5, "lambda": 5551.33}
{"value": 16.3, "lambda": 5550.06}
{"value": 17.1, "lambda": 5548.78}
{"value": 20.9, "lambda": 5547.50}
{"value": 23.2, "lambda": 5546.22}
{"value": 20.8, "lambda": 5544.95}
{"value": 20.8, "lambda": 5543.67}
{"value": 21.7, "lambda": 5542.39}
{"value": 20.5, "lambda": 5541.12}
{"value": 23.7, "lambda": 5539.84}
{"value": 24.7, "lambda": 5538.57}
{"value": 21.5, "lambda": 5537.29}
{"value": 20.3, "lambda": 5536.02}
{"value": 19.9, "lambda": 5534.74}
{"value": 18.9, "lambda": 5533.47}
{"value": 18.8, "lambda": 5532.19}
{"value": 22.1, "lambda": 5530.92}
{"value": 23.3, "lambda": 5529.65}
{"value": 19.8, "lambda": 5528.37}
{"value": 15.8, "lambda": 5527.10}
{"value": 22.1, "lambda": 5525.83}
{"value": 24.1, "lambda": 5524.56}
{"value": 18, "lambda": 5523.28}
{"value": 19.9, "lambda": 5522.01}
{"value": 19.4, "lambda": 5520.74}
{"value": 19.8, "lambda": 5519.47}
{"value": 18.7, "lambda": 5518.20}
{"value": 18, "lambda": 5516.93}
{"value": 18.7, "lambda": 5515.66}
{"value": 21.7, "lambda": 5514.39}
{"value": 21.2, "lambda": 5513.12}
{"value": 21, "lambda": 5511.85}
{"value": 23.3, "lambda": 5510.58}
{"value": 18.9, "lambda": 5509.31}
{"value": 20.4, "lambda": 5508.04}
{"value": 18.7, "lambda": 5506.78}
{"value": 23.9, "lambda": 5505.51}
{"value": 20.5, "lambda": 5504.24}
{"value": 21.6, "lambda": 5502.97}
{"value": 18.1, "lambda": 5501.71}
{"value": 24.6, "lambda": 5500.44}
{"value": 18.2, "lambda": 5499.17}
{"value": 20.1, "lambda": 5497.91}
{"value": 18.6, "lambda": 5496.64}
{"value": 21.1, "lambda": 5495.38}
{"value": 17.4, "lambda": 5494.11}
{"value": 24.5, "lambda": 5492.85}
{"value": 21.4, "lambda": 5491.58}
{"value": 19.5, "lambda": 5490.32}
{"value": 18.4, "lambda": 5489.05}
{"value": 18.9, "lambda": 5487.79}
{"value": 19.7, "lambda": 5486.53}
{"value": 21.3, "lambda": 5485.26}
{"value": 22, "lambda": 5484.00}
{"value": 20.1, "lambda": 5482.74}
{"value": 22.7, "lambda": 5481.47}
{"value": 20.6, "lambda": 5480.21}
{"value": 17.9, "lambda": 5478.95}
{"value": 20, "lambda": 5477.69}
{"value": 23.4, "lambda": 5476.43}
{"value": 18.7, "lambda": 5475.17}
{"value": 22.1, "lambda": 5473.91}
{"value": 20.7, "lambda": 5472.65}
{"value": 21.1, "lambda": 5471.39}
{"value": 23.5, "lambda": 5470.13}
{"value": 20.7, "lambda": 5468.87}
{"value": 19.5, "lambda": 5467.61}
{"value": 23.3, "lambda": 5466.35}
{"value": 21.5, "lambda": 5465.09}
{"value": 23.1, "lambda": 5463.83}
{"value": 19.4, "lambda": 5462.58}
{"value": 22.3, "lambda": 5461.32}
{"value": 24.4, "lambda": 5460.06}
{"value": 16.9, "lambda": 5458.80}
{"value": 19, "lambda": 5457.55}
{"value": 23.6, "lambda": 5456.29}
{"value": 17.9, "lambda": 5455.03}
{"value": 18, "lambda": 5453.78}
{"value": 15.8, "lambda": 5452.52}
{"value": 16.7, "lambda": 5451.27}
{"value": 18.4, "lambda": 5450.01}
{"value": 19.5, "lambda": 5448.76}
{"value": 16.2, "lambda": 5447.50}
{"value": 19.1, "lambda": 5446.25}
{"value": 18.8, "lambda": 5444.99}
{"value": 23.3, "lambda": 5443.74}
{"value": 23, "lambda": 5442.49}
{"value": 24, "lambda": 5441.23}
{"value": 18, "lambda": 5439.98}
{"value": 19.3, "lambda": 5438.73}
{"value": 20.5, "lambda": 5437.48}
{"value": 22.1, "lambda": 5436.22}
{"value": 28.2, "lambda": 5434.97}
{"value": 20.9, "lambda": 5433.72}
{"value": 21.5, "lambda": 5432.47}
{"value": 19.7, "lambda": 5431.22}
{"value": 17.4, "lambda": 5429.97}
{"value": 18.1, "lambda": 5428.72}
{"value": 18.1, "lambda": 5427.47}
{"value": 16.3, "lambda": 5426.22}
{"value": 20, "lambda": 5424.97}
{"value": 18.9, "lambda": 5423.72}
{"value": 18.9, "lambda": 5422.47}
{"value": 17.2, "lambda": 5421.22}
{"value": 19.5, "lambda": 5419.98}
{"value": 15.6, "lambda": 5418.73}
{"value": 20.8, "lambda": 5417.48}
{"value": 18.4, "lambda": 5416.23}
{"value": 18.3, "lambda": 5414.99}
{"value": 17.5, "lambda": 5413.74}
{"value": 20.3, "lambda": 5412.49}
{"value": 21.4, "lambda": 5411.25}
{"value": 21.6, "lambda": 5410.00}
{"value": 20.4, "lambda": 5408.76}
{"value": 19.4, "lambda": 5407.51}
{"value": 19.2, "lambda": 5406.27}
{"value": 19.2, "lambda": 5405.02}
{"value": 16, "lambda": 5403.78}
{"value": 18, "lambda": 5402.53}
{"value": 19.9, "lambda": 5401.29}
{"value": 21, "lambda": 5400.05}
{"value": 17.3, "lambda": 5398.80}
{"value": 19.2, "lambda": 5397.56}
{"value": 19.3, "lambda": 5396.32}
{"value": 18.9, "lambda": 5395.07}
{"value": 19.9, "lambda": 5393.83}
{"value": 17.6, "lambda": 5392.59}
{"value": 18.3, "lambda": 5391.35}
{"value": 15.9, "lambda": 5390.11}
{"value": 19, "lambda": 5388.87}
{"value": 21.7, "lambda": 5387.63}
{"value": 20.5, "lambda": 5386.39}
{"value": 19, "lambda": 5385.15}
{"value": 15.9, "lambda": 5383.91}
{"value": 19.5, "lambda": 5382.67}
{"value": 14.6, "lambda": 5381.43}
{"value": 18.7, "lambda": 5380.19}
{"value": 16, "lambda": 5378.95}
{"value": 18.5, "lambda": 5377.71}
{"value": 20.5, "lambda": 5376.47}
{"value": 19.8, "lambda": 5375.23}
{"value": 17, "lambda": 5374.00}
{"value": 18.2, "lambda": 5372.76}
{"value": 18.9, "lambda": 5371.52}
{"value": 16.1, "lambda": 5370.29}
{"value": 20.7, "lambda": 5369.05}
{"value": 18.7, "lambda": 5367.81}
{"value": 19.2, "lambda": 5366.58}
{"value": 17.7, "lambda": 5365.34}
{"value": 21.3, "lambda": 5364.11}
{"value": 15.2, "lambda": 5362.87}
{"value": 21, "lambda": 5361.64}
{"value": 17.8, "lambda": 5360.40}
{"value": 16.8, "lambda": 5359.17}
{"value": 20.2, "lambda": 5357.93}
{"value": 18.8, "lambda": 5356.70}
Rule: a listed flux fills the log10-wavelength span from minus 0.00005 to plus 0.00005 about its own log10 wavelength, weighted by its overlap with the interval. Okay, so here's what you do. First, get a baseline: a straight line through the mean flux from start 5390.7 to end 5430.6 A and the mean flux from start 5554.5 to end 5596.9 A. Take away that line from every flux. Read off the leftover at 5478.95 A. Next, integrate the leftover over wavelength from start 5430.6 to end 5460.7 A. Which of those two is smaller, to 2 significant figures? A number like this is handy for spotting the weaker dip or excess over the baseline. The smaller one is -1.4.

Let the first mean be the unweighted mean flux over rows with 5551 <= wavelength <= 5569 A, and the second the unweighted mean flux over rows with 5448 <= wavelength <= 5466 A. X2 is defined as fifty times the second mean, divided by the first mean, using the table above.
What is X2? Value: 49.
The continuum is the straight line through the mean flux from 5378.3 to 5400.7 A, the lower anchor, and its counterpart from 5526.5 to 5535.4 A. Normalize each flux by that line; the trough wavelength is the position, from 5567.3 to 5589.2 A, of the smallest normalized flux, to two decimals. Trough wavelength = 5578.24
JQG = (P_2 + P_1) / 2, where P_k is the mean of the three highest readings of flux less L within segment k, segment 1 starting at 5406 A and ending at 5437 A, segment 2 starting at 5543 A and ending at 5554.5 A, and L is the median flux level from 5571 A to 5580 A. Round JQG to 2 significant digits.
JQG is 3.5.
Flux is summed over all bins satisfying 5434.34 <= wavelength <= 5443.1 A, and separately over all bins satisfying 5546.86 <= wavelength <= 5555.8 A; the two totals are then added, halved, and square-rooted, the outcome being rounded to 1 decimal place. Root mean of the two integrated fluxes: 12.0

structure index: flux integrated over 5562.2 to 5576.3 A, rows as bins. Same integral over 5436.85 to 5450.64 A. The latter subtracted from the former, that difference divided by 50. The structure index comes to 0.05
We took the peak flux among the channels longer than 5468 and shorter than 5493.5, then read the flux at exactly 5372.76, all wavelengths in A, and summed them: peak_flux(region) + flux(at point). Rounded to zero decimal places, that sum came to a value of 43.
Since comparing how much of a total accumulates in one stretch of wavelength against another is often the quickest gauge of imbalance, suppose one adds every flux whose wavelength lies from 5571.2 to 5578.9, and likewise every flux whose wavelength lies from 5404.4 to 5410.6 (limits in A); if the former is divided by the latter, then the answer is 1.1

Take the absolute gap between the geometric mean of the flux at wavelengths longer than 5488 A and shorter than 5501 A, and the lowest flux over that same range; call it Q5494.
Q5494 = 2.84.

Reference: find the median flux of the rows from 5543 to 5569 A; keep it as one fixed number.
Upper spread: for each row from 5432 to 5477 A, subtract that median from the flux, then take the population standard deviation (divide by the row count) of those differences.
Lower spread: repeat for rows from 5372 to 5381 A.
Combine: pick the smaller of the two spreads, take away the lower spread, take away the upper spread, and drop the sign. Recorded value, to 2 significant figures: 2.7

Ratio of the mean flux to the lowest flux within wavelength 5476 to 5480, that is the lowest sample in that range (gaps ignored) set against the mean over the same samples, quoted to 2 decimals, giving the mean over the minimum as 1.14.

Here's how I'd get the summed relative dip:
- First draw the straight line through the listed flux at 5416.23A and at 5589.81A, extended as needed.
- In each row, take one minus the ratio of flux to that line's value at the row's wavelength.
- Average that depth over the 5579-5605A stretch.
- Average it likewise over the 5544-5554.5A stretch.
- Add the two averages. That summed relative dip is 0.23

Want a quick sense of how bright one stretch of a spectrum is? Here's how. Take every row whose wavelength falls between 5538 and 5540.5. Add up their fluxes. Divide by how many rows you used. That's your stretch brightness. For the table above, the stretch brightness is 24.2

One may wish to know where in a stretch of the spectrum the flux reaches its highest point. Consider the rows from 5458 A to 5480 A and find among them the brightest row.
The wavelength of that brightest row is 5460.06 A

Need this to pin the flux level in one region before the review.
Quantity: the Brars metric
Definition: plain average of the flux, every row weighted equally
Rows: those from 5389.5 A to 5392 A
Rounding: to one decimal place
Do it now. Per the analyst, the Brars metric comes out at 17.1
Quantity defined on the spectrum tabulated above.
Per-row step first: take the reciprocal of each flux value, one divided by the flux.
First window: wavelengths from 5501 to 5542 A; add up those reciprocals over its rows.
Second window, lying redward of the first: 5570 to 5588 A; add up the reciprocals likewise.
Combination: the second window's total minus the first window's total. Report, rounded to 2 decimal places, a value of -0.84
